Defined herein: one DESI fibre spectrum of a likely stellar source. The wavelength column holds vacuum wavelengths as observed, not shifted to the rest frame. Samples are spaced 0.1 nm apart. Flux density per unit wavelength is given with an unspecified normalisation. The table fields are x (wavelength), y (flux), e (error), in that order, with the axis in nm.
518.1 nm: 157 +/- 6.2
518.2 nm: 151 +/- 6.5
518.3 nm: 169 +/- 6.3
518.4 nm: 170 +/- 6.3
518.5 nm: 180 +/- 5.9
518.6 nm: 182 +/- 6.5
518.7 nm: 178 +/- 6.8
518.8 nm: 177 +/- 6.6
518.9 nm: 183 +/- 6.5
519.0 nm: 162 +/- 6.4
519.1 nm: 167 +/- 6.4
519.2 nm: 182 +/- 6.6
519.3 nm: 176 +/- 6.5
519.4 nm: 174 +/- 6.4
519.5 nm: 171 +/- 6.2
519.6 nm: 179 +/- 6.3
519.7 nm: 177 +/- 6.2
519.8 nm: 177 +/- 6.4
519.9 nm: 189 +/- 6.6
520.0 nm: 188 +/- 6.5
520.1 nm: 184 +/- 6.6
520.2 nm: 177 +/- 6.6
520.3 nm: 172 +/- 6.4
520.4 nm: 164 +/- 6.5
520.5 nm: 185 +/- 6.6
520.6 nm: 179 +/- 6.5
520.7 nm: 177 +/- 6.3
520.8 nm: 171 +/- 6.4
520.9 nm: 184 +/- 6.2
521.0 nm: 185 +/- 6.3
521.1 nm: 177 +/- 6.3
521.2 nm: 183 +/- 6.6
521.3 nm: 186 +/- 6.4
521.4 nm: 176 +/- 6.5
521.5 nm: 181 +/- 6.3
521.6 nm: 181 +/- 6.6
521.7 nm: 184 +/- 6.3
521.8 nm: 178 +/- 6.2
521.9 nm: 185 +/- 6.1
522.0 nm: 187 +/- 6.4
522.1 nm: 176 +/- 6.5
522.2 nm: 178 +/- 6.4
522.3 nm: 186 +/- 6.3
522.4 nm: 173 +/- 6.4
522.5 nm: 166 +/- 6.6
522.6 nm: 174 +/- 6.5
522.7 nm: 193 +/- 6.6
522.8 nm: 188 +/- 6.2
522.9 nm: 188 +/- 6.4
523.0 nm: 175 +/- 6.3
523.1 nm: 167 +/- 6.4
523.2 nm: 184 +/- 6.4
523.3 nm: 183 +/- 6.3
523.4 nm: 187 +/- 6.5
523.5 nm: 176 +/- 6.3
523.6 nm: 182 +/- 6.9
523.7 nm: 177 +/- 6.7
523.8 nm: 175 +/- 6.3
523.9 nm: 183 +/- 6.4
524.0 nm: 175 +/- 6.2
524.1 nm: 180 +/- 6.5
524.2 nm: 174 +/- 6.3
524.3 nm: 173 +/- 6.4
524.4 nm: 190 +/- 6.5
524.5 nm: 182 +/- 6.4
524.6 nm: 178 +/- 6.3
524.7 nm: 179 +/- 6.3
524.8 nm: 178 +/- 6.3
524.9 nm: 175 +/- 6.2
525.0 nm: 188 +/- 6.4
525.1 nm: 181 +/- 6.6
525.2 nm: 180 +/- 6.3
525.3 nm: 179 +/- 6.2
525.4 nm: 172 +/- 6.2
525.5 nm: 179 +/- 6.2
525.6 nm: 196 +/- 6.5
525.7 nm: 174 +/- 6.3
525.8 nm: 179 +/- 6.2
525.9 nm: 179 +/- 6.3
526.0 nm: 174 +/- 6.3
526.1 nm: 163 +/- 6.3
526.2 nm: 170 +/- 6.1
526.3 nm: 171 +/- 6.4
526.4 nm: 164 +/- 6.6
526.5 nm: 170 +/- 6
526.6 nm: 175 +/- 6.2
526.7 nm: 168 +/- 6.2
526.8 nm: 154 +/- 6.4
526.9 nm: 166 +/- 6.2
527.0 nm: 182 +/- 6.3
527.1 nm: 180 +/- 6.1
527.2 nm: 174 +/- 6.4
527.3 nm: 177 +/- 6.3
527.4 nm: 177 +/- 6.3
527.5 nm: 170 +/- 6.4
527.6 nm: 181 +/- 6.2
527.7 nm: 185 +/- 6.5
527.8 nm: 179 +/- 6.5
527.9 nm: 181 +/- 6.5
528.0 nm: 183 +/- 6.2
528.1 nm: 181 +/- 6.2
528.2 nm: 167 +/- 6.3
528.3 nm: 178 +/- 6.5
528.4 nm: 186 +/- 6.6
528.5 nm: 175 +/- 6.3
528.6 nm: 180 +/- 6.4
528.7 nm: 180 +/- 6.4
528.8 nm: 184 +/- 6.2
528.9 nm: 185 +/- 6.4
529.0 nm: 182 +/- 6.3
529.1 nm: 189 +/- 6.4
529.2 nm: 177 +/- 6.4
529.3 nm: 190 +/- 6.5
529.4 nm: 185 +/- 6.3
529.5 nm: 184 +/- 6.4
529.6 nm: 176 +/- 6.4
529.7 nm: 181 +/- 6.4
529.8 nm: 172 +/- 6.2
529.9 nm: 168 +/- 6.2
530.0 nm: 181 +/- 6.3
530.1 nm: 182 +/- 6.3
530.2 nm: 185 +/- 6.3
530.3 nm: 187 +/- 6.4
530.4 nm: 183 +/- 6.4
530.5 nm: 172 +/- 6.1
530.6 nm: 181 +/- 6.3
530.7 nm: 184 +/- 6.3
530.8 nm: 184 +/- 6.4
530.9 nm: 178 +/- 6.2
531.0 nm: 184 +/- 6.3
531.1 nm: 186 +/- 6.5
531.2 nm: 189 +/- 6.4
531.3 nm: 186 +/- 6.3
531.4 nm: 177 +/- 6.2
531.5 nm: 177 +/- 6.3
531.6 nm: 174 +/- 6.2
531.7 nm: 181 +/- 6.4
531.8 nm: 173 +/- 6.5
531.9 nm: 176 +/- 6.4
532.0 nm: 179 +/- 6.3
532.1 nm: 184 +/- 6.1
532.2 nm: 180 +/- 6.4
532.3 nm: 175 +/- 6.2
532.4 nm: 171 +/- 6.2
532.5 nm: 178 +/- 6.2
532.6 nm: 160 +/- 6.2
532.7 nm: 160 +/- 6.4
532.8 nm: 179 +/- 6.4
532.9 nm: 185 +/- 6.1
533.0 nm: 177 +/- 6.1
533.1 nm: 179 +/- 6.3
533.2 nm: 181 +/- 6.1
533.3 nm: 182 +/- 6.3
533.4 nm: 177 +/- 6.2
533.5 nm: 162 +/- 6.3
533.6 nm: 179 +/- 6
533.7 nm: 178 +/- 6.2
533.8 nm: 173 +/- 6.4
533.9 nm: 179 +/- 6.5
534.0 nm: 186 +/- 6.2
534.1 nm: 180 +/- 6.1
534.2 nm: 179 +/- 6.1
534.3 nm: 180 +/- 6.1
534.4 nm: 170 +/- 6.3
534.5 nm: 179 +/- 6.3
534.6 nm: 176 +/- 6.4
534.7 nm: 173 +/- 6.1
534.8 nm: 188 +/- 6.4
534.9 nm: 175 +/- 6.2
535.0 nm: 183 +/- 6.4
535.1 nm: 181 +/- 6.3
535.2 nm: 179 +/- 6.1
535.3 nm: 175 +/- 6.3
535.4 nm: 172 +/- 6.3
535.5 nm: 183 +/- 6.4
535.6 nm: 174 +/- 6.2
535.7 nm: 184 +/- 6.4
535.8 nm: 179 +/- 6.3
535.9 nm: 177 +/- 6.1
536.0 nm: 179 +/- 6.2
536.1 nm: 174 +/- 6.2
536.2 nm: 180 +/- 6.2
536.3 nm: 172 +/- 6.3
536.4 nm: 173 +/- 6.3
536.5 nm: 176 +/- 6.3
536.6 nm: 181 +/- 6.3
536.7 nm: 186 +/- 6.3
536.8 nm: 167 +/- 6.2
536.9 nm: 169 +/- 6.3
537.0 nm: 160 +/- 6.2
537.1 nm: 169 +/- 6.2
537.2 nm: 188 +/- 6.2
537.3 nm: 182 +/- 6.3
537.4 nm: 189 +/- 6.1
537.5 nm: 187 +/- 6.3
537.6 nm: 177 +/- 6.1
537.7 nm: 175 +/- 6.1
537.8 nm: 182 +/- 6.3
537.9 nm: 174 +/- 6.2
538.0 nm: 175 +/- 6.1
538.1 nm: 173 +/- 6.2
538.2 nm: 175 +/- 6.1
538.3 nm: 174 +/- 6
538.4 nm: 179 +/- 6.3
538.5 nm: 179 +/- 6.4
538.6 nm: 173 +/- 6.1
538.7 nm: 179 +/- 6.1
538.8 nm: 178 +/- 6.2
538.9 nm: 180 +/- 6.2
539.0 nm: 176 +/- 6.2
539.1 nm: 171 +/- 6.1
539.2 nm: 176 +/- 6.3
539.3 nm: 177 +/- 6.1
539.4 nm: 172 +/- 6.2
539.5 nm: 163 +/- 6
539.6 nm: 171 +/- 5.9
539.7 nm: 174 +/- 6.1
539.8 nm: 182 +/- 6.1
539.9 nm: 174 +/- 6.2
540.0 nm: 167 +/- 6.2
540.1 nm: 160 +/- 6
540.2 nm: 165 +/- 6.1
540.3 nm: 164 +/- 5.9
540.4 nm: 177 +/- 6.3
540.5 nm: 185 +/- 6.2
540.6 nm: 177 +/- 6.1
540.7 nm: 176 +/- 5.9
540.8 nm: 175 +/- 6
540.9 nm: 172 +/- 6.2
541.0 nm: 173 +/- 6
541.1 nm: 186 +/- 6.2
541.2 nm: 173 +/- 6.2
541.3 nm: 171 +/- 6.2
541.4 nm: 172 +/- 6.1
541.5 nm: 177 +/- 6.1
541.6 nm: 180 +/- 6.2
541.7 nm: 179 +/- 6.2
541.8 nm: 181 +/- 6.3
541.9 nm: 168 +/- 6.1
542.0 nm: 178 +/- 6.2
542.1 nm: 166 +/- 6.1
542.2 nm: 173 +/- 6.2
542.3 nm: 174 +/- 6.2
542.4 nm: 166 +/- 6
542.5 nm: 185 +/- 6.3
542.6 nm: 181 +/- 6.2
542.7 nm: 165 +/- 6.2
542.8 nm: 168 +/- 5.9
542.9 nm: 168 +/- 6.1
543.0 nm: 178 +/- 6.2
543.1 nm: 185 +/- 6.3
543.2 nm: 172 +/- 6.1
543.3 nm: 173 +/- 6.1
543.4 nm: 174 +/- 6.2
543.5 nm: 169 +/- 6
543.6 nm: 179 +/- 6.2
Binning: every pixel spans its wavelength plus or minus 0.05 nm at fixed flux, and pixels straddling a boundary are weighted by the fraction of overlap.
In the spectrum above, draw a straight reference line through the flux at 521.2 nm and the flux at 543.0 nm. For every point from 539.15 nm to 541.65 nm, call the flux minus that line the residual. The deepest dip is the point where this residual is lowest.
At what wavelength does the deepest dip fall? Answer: 540.1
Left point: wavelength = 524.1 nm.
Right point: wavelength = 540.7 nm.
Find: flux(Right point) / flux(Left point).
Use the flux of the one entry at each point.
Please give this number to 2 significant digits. 0.98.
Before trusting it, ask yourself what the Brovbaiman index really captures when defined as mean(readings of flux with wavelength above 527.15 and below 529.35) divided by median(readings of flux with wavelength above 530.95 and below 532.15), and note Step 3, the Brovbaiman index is 1.00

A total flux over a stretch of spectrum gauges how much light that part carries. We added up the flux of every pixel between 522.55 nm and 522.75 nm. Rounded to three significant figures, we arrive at 367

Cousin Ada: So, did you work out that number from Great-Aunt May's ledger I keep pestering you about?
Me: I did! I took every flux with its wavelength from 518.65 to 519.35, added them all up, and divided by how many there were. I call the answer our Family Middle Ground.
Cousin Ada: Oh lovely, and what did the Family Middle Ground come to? 175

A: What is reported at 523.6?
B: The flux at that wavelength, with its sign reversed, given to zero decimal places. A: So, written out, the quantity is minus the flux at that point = -182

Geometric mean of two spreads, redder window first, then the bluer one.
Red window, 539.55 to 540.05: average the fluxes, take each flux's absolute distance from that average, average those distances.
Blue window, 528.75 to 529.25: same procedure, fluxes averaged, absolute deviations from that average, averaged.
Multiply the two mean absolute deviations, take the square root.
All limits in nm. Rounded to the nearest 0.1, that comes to 3.4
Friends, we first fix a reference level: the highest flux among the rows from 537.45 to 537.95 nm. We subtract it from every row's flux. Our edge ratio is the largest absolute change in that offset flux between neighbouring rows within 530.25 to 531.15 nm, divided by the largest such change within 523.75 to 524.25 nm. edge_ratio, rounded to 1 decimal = 1.4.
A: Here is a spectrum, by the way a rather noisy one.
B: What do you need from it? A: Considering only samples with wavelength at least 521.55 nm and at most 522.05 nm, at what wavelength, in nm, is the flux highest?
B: 522.0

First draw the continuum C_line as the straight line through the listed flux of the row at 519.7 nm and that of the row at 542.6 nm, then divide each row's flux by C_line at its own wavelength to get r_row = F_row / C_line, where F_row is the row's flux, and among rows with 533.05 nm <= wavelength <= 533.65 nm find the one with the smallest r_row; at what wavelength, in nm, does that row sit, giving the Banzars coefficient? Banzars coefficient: 533.5 nm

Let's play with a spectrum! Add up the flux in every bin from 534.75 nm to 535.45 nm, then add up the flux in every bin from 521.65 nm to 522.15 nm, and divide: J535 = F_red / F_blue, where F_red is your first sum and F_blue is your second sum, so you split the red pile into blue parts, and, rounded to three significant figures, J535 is 1.38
